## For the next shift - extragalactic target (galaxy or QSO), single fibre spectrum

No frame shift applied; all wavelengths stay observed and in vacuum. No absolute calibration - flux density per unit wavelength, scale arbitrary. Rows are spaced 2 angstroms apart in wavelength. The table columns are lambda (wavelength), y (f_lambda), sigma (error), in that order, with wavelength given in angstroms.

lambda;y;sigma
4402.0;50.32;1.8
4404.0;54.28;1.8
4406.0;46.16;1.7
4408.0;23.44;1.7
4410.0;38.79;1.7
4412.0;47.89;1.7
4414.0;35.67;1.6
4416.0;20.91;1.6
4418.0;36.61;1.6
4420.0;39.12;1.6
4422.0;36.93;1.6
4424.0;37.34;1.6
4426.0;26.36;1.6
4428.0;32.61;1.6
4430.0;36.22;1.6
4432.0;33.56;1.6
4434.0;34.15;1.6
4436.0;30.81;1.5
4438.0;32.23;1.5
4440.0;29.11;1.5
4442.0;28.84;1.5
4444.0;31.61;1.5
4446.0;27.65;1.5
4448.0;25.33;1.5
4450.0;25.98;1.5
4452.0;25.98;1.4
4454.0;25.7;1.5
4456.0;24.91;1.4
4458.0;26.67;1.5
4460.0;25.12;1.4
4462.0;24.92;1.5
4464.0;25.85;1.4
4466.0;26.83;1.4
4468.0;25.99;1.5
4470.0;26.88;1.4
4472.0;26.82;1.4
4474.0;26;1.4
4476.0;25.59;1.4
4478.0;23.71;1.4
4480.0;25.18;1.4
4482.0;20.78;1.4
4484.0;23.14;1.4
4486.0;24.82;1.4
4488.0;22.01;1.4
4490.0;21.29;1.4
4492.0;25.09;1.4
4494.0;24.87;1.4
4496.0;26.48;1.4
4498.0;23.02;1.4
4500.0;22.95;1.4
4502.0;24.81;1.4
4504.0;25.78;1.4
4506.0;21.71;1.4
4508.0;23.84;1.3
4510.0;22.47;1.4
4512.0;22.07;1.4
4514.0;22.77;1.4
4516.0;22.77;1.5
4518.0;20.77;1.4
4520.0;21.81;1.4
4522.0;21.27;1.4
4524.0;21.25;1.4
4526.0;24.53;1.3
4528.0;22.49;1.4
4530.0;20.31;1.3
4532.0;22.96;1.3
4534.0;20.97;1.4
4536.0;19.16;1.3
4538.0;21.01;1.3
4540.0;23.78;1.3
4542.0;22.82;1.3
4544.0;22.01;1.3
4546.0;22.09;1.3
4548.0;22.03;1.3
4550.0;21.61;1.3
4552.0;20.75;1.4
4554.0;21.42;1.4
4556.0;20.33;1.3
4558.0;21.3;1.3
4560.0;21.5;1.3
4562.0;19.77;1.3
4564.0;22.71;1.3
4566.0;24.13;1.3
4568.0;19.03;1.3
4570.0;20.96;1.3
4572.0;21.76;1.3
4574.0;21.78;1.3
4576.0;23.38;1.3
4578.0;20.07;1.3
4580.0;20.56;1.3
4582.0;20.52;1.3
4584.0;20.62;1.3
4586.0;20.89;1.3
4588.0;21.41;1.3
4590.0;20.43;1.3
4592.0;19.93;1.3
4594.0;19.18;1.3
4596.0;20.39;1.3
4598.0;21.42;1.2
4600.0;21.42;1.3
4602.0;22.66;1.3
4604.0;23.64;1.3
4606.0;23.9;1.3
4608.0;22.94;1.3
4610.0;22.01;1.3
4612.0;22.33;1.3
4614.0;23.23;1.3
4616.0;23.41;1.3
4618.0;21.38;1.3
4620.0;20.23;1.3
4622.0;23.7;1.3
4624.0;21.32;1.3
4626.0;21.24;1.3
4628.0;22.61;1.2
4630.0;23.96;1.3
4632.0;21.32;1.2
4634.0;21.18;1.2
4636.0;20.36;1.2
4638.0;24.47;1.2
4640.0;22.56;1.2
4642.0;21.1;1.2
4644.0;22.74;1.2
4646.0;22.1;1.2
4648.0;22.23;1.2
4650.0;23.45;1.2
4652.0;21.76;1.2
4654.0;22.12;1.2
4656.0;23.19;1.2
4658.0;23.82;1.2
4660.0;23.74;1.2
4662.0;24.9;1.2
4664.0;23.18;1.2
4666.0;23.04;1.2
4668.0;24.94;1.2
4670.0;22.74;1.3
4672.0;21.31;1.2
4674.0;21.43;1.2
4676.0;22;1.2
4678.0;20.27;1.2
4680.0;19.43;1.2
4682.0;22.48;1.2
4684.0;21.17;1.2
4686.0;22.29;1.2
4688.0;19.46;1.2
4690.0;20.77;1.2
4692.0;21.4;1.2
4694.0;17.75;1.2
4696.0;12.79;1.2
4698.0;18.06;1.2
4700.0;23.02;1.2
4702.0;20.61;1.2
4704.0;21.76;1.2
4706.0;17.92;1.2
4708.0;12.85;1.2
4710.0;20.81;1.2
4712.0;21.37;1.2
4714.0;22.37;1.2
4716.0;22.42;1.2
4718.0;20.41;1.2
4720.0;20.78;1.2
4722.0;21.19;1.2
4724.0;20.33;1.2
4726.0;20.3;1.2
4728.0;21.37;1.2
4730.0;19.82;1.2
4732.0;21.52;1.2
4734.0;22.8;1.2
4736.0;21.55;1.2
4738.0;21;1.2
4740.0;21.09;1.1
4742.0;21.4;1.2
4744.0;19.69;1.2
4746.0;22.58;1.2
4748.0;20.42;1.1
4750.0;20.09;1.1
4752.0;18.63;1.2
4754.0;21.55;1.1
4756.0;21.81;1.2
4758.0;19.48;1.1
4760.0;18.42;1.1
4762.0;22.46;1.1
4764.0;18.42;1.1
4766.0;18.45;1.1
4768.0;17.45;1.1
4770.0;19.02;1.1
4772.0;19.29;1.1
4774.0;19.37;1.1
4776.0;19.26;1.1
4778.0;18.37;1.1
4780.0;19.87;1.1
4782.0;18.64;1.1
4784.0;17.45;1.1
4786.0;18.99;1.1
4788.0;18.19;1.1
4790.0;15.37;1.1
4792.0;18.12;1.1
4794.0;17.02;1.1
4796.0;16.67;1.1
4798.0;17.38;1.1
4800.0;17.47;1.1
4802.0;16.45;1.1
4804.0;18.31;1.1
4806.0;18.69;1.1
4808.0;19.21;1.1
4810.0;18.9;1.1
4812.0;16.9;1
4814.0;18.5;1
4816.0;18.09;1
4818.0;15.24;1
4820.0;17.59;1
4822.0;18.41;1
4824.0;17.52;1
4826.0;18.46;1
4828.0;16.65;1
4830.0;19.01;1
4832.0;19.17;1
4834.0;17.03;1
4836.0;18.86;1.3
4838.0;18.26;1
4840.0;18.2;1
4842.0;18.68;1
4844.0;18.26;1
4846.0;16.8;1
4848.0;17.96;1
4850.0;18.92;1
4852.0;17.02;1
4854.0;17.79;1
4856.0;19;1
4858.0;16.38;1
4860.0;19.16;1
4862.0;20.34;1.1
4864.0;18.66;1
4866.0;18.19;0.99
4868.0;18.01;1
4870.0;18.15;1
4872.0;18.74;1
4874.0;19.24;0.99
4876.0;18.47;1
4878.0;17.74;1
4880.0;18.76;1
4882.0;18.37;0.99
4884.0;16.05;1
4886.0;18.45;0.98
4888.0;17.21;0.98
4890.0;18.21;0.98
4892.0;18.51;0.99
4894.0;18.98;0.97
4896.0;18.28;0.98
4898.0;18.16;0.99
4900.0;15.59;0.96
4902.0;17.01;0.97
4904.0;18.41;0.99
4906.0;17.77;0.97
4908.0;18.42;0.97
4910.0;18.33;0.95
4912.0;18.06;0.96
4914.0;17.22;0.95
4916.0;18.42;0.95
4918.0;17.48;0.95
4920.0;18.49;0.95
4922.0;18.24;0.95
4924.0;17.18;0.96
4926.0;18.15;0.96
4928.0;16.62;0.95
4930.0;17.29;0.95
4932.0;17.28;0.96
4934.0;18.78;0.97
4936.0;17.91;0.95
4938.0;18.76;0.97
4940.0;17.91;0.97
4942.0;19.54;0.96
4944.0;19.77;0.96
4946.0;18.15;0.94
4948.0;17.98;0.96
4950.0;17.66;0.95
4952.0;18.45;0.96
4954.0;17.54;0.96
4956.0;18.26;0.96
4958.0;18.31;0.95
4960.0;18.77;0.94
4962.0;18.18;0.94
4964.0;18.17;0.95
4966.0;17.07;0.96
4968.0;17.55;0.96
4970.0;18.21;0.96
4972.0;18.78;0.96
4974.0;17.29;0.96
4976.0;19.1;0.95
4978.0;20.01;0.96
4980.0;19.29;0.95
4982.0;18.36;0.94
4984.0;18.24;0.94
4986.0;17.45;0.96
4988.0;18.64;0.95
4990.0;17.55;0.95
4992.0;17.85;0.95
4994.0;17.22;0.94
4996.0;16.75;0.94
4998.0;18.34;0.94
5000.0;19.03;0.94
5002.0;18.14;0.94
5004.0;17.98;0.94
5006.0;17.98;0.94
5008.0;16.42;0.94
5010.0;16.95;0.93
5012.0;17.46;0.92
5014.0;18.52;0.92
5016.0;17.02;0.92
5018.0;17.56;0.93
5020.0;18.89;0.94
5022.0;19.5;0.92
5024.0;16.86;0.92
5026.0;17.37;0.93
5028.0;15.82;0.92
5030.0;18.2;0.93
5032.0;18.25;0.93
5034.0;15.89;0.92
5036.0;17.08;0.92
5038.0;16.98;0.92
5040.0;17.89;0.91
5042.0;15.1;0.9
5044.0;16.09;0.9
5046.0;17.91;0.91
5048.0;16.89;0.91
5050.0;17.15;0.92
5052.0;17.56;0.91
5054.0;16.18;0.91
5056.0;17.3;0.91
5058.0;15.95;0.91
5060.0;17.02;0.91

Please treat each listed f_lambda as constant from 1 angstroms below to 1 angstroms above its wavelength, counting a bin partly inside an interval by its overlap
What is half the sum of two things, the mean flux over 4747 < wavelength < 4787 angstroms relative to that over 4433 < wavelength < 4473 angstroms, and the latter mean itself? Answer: 14.1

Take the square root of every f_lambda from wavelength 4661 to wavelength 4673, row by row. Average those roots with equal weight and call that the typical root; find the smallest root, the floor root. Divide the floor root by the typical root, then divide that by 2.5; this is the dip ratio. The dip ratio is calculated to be 0.382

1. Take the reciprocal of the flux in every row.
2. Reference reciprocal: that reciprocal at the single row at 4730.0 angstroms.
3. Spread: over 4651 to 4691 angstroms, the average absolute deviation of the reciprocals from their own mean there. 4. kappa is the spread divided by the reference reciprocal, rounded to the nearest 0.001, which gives 0.050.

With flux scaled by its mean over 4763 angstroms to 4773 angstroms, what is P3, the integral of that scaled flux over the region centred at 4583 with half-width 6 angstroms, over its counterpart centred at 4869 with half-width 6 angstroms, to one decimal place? 1.1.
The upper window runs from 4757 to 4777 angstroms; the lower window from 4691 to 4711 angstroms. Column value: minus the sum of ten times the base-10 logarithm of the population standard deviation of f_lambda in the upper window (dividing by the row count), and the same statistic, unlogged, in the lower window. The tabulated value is -4.4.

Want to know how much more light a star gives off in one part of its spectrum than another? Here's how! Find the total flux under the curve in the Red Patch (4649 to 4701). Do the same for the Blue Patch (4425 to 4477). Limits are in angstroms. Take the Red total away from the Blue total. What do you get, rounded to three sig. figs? 342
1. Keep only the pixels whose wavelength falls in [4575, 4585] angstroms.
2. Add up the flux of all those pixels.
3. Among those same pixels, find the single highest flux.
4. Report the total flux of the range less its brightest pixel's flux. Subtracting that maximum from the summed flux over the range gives 82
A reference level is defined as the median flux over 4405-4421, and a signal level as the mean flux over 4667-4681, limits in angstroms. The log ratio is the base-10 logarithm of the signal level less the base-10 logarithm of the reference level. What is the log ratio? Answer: -0.239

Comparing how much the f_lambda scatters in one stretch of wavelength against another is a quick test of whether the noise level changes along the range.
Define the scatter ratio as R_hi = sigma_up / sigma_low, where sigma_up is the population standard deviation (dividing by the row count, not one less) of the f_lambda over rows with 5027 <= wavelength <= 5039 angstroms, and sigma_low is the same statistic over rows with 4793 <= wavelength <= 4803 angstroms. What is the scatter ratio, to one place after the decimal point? 2.5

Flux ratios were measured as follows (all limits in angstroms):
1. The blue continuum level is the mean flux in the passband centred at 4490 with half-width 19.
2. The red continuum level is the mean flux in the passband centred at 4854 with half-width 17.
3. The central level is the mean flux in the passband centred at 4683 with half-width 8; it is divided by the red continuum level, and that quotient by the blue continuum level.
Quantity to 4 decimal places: 0.0478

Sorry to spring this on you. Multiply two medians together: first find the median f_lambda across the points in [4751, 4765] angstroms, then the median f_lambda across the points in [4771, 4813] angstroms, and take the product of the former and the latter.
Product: 357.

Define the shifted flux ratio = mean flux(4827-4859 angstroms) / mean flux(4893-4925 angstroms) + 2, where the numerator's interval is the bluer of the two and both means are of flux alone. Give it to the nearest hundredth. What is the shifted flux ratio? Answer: 3.01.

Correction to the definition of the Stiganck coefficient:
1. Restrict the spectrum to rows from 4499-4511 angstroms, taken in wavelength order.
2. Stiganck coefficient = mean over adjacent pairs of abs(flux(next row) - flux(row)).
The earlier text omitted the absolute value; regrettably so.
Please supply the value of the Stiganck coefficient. 2.1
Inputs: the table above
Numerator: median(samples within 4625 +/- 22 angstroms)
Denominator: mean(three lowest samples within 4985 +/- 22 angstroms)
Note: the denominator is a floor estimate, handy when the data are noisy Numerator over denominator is 1.32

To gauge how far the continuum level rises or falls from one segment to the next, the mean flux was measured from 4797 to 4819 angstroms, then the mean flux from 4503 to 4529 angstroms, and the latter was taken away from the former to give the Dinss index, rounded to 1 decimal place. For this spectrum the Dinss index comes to -4.8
